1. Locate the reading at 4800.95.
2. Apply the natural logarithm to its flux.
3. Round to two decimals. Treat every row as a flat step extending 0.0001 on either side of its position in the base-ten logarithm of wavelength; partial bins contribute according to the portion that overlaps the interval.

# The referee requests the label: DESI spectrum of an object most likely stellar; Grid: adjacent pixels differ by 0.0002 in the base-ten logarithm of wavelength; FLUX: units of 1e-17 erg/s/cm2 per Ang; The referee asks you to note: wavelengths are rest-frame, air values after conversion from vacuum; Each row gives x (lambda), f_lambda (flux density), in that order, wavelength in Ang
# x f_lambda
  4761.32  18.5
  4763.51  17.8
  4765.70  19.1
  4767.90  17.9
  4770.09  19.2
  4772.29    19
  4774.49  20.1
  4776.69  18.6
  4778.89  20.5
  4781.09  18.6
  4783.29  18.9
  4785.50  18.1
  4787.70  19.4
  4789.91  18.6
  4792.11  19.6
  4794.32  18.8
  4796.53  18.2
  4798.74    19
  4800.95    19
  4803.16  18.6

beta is 2.94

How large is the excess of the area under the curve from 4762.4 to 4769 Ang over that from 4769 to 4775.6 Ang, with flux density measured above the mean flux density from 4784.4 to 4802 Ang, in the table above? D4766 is -8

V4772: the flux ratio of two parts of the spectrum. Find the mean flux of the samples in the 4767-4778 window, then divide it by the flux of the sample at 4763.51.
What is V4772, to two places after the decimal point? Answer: 1.07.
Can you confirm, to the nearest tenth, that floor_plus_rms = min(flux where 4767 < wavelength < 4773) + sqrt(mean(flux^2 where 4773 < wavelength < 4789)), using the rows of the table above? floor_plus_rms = 37.1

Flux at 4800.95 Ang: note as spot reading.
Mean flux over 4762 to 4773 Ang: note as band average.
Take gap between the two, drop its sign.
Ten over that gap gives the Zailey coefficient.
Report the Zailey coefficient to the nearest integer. 25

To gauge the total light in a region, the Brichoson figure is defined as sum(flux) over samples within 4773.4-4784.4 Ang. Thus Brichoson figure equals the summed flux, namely 96.7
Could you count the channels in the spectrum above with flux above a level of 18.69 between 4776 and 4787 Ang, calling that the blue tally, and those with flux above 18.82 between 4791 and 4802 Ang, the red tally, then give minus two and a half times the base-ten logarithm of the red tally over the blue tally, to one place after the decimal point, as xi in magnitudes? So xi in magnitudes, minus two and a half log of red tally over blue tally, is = -0.4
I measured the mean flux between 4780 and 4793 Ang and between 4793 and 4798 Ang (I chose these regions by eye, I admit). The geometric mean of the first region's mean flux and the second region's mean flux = 18.7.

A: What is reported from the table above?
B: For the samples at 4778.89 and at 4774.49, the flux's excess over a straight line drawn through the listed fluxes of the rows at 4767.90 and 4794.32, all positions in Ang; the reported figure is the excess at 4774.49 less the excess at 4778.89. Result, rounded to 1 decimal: -0.3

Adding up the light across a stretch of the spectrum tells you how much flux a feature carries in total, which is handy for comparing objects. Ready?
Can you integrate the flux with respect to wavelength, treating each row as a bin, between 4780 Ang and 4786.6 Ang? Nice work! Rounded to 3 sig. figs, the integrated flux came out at 122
